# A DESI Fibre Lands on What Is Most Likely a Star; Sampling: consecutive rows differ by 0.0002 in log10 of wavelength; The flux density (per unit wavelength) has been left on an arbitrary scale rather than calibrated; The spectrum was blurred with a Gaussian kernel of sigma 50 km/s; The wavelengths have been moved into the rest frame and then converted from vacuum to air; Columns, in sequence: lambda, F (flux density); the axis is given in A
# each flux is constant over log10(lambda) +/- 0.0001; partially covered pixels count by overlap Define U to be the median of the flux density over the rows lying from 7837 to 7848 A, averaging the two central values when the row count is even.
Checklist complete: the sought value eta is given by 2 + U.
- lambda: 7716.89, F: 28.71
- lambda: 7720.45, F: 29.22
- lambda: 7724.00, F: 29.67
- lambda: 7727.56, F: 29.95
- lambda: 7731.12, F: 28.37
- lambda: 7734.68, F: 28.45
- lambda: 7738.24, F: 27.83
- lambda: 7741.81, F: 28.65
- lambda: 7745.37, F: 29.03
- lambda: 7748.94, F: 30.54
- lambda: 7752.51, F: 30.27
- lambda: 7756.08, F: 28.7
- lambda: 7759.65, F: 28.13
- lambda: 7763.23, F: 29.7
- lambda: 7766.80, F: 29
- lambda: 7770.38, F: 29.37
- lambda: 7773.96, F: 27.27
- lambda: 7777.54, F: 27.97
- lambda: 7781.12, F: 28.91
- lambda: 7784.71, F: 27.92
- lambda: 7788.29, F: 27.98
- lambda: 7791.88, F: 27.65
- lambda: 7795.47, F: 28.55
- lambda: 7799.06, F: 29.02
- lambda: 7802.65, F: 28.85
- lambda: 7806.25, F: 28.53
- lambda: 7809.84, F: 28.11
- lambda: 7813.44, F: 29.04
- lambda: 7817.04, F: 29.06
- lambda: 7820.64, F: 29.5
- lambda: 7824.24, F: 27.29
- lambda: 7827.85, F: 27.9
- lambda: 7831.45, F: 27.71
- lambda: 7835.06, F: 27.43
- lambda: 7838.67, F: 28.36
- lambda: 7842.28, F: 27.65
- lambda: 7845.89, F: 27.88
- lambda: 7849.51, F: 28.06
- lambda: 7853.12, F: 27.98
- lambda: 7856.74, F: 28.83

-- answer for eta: 29.9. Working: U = 27.9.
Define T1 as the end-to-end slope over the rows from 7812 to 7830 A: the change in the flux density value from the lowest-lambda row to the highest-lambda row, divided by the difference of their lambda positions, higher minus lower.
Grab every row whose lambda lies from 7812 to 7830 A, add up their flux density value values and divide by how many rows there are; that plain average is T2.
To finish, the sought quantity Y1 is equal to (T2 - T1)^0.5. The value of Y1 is 5.35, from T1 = -0.08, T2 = 28.6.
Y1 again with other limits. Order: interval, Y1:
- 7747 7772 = 5.43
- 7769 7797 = 5.31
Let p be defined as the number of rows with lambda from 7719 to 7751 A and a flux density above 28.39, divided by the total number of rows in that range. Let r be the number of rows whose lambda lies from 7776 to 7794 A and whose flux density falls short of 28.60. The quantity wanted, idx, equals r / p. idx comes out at 5.1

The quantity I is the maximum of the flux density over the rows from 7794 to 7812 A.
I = 29.02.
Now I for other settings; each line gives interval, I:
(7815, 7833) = 29.5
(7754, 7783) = 29.7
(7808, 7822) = 29.5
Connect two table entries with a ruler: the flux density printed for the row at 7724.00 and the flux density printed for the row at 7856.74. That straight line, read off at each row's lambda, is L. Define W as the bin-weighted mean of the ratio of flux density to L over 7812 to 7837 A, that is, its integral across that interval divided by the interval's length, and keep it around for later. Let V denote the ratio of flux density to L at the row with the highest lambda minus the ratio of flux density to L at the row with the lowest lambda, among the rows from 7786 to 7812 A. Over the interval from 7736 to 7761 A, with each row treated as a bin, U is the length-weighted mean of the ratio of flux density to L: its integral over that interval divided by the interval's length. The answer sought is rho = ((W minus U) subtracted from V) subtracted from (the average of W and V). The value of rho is 0.472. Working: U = 0.984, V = 0.009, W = 0.973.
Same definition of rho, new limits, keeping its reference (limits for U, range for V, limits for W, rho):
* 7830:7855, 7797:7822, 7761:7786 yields 0.487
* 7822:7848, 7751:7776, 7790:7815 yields 0.557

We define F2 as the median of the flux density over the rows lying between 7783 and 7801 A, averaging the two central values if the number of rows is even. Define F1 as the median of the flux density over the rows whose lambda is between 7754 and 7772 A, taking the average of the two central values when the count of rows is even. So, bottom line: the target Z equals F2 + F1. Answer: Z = 57.0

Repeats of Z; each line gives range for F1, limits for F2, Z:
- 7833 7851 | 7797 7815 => 56.7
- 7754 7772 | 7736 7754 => 58.0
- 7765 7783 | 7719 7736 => 58.1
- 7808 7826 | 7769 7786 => 57.0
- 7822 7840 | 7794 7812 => 56.3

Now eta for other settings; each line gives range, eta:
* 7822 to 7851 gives 29.8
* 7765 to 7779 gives 30.5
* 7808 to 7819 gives 31.0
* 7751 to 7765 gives 31.2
